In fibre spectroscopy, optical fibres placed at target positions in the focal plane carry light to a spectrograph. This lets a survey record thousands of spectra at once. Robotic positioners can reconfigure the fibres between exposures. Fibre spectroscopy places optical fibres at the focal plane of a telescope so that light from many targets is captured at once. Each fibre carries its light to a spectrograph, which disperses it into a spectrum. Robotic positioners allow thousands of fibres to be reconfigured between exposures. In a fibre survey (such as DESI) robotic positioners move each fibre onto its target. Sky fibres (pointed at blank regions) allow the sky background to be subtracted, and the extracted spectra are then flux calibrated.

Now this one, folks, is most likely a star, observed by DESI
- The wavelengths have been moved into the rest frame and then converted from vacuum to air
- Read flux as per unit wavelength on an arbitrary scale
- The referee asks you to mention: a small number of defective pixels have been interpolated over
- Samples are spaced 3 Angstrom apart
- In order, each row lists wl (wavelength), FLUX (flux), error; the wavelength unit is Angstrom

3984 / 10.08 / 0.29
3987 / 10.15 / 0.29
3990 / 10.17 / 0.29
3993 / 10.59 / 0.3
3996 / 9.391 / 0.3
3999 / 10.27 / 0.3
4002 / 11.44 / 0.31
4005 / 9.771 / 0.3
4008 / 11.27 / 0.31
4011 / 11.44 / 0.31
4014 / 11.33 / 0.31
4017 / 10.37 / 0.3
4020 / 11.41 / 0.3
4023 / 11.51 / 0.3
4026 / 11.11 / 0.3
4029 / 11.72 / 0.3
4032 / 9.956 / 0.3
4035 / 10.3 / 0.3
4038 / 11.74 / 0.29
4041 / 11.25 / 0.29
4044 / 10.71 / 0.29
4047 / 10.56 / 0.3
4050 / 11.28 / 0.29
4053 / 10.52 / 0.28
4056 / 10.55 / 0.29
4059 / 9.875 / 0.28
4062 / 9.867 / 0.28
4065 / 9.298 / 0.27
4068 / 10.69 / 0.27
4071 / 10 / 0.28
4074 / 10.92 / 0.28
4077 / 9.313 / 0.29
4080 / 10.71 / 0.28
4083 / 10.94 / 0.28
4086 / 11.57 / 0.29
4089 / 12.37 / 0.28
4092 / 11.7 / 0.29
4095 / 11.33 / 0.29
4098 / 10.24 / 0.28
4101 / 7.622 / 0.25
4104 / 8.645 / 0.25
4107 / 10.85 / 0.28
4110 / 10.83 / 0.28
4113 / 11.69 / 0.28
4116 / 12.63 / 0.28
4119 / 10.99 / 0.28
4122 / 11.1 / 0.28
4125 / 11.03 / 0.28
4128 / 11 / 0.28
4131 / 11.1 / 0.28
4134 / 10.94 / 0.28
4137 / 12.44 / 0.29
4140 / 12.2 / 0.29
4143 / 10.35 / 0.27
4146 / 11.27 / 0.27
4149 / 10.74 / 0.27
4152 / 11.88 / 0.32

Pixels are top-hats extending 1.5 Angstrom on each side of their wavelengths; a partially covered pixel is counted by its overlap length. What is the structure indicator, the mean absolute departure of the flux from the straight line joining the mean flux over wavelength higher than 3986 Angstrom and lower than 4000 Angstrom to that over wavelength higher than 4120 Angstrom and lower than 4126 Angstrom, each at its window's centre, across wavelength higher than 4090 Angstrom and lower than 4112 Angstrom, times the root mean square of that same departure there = 1.75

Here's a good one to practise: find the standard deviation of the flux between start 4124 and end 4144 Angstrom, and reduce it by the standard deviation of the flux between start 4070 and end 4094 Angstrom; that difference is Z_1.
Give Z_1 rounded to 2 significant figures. -0.22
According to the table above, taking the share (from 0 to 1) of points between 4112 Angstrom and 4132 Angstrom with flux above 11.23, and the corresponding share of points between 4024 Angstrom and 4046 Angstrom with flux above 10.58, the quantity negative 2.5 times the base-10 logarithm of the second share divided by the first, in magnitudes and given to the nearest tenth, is -1.0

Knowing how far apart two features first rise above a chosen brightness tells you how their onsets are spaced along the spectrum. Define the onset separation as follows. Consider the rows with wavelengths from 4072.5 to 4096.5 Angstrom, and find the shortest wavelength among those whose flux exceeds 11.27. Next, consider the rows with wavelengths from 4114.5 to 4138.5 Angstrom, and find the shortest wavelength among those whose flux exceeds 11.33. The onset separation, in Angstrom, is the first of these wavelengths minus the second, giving -30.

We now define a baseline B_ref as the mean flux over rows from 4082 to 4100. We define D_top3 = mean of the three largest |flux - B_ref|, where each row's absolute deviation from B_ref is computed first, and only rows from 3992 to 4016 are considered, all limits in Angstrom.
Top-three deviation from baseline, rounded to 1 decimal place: 1.5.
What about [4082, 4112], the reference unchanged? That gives 2.5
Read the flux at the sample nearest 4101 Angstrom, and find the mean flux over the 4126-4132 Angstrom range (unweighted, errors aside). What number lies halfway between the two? 9.3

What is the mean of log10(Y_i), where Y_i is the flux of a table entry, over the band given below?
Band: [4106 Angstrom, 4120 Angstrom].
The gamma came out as 1.06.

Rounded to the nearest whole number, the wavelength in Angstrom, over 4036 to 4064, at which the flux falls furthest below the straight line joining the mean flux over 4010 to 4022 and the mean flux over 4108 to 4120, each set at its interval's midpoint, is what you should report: 4062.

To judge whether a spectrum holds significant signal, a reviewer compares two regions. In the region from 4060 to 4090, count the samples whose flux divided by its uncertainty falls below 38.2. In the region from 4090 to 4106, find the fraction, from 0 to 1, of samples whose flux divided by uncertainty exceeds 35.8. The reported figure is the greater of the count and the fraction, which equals 4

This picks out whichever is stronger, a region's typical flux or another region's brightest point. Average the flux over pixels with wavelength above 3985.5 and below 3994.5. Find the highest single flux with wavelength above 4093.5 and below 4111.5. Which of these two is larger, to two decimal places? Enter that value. 11.33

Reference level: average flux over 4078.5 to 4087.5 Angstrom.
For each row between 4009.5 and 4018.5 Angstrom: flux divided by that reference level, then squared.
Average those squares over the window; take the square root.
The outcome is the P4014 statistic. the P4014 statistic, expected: 1.00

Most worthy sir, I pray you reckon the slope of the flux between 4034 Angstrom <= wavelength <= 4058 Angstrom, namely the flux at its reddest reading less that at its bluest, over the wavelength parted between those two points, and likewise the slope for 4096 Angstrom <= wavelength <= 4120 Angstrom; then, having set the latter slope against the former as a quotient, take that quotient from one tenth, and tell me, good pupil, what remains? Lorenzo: -2.9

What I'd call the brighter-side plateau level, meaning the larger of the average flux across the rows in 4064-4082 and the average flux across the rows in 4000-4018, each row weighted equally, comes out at 10.9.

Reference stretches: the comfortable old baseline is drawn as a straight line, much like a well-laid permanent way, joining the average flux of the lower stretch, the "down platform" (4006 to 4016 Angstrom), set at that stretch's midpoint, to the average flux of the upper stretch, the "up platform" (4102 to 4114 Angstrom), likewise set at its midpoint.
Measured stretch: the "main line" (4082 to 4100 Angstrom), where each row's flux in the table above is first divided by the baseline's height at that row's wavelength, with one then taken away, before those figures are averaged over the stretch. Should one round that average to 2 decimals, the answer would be 0.07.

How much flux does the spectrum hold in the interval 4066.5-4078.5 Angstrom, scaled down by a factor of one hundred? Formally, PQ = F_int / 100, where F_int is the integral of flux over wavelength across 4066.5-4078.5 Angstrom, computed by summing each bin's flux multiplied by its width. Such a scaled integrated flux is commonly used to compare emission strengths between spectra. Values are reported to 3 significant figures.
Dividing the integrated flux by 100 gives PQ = 1.23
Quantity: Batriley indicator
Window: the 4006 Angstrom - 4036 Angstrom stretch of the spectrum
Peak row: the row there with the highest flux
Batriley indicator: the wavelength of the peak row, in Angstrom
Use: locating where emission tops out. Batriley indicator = 4029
